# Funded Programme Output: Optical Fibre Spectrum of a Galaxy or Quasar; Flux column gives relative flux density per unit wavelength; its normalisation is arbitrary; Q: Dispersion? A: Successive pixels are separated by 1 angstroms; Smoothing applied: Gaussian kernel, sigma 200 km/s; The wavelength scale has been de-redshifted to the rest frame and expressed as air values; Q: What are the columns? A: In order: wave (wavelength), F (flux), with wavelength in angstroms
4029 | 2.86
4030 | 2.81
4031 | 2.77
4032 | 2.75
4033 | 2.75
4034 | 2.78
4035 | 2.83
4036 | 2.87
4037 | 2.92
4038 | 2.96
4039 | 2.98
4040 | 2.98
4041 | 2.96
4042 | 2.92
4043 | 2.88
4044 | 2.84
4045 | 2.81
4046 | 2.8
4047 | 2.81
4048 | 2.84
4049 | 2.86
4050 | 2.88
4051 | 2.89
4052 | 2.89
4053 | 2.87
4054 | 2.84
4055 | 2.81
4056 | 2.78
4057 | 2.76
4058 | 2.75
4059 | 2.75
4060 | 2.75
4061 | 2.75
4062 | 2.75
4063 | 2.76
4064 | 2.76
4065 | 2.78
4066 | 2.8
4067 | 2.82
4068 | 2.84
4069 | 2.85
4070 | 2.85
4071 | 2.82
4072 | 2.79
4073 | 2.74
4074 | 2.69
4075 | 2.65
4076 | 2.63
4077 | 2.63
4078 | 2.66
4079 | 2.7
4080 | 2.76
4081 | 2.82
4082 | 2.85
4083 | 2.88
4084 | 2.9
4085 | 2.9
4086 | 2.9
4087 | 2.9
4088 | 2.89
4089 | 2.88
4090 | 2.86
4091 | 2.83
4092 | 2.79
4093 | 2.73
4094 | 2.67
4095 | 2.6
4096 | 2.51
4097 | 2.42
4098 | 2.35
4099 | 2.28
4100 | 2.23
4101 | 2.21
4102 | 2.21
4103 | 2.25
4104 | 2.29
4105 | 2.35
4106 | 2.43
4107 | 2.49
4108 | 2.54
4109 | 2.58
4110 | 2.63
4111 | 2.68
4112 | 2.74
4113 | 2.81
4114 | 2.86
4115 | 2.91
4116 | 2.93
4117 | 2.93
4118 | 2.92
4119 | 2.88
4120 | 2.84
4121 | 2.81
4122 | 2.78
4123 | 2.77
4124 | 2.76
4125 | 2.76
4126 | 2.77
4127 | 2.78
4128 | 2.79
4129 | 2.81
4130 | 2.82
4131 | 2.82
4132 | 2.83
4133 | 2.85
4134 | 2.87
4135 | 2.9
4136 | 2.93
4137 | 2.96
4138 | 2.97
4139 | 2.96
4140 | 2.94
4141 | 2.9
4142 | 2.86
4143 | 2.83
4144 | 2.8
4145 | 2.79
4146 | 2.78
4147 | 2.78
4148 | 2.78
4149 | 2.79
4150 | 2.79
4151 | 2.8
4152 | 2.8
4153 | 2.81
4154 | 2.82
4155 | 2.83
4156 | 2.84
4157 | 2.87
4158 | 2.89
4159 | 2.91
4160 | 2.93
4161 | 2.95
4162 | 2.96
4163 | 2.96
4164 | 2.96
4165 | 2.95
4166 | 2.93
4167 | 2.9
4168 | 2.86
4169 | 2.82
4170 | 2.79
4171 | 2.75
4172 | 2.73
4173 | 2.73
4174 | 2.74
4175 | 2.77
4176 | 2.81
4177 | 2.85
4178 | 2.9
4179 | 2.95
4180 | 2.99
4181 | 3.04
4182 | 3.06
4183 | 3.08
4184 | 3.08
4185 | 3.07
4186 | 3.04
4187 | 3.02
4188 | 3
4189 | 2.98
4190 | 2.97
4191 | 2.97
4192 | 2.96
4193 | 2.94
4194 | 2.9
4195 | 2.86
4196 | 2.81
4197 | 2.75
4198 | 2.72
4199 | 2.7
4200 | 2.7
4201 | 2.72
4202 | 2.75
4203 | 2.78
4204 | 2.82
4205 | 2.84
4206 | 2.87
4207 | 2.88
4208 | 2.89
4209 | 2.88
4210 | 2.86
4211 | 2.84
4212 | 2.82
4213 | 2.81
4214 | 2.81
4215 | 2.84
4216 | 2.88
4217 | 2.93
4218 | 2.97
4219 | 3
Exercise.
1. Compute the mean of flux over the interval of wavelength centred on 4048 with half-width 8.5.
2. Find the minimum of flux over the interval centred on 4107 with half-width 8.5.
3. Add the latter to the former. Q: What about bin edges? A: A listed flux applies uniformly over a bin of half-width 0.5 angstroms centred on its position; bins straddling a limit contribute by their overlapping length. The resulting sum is 5.07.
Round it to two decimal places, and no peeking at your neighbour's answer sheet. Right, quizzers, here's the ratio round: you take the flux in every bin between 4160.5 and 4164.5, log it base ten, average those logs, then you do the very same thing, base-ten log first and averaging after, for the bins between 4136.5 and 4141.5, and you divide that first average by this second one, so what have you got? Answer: 1.00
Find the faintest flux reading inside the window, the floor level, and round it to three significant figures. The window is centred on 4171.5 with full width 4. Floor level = 2.73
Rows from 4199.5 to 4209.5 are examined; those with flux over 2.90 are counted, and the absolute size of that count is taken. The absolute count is 0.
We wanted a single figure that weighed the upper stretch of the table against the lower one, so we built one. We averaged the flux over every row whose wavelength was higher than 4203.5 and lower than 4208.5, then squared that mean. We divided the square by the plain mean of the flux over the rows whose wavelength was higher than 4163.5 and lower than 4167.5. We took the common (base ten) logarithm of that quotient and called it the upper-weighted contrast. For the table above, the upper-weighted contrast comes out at 0.445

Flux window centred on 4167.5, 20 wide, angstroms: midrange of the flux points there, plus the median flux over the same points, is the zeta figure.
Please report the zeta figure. 5.72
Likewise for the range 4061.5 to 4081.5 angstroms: 5.50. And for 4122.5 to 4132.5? 5.58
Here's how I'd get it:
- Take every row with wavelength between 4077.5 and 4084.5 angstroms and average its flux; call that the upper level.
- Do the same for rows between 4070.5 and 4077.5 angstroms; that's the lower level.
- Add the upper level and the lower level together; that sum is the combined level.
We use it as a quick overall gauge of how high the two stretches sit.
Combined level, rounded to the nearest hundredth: 5.50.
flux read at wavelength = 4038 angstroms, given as 2.96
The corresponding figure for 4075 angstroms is 2.65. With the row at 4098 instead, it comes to 2.35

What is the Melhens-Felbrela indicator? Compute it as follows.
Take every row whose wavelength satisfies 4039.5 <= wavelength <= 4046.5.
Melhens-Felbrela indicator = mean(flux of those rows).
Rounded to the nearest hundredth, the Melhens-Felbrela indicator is 2.88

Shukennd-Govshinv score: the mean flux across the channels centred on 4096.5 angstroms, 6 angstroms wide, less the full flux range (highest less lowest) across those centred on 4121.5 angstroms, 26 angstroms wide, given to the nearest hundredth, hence 2.12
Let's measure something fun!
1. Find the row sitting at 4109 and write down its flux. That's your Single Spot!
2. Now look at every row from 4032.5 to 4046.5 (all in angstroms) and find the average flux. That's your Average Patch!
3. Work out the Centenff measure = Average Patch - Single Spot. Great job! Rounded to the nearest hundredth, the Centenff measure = 0.30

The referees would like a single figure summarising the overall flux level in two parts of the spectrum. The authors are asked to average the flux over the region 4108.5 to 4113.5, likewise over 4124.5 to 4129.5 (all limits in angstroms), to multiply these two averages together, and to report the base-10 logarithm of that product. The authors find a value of 0.874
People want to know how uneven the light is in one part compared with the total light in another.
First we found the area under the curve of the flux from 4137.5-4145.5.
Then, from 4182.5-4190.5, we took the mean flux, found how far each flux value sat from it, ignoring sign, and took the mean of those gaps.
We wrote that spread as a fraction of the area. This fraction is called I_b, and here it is 0.0016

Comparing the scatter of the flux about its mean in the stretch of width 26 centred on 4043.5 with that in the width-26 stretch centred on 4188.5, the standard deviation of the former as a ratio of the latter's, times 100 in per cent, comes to 54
